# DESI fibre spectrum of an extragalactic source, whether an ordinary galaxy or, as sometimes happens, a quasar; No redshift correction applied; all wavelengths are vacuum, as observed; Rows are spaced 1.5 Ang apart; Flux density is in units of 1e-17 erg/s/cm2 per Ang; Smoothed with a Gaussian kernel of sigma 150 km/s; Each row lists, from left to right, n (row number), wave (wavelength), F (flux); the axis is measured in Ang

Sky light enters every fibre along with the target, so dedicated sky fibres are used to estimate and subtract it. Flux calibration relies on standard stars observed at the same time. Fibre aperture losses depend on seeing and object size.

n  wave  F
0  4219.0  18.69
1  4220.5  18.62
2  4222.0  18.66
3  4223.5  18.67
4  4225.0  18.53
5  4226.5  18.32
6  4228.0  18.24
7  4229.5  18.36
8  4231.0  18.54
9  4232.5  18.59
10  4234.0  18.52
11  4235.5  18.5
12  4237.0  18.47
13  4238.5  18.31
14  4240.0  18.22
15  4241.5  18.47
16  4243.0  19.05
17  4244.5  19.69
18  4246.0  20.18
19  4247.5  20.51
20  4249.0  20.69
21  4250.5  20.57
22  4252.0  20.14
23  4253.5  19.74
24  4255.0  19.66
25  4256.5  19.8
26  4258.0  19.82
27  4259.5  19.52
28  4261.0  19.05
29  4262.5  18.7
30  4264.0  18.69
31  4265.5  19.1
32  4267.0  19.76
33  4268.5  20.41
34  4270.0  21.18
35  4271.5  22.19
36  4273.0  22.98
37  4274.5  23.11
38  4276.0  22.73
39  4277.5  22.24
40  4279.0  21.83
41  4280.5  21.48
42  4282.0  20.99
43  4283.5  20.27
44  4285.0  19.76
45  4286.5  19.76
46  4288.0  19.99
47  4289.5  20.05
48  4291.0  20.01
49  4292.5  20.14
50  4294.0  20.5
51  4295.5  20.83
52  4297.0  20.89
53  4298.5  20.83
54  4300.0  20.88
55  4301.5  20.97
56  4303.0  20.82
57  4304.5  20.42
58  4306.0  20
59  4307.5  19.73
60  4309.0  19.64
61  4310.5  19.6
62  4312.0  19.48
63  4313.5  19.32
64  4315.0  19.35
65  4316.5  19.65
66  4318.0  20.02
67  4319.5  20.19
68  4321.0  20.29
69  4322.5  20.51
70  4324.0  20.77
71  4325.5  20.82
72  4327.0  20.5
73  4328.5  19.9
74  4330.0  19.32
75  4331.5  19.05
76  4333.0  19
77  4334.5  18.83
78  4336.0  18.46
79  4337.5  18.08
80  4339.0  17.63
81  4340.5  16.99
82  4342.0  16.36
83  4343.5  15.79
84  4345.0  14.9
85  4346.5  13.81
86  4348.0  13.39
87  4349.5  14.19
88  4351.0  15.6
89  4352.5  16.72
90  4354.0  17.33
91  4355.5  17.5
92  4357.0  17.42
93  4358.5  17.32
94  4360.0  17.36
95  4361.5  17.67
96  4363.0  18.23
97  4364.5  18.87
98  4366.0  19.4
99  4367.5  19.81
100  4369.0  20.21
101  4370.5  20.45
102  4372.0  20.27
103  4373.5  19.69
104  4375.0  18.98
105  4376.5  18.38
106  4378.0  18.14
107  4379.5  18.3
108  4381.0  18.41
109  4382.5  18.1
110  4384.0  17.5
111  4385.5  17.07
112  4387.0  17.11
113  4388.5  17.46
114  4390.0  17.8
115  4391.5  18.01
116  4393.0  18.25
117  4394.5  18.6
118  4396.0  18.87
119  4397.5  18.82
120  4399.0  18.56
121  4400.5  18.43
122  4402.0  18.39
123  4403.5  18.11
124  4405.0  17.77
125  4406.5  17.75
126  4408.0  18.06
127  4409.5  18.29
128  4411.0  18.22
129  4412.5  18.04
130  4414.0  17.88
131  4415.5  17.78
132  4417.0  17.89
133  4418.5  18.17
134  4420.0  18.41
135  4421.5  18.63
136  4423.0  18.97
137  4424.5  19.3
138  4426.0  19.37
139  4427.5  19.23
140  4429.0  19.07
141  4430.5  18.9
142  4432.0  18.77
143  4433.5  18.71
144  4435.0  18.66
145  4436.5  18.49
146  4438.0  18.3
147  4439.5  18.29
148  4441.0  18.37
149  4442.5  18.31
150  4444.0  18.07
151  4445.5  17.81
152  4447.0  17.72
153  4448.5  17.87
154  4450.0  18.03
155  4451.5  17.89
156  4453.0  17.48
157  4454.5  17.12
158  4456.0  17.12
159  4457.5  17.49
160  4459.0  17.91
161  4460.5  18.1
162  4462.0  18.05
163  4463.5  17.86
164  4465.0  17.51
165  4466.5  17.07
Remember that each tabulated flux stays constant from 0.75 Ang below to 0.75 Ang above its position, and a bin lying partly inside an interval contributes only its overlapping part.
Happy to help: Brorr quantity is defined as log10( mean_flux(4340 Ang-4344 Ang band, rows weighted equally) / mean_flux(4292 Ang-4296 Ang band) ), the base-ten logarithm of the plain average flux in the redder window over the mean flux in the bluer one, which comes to -0.097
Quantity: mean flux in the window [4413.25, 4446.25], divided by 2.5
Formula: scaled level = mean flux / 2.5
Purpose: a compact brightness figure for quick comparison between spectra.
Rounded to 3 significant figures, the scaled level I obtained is 7.41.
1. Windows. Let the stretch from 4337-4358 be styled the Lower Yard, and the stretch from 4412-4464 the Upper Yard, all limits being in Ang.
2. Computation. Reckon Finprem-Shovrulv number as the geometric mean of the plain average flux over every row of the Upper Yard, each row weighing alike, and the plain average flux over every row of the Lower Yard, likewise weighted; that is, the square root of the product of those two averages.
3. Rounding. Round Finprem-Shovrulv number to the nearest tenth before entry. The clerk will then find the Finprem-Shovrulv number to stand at 17.1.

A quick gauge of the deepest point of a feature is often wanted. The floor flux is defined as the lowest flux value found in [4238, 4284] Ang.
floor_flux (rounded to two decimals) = 18.22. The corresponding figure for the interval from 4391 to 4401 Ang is 18.01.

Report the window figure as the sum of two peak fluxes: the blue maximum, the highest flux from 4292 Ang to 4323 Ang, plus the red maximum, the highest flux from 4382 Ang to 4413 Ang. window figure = 39.8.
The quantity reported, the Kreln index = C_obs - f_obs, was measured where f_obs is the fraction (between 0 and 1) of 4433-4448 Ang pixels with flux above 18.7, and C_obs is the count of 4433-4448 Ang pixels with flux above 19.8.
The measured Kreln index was -0.10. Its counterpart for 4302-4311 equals 2.00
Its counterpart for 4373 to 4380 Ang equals -0.40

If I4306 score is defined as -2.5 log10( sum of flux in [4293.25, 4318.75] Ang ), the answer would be -6.3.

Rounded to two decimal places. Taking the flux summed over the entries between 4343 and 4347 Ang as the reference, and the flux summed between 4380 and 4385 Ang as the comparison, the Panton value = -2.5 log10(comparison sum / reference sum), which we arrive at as -0.21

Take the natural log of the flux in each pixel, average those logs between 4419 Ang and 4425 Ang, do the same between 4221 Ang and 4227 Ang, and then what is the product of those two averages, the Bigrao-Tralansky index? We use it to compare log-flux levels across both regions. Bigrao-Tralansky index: 8.57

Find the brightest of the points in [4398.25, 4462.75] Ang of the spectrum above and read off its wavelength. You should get 4426.0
